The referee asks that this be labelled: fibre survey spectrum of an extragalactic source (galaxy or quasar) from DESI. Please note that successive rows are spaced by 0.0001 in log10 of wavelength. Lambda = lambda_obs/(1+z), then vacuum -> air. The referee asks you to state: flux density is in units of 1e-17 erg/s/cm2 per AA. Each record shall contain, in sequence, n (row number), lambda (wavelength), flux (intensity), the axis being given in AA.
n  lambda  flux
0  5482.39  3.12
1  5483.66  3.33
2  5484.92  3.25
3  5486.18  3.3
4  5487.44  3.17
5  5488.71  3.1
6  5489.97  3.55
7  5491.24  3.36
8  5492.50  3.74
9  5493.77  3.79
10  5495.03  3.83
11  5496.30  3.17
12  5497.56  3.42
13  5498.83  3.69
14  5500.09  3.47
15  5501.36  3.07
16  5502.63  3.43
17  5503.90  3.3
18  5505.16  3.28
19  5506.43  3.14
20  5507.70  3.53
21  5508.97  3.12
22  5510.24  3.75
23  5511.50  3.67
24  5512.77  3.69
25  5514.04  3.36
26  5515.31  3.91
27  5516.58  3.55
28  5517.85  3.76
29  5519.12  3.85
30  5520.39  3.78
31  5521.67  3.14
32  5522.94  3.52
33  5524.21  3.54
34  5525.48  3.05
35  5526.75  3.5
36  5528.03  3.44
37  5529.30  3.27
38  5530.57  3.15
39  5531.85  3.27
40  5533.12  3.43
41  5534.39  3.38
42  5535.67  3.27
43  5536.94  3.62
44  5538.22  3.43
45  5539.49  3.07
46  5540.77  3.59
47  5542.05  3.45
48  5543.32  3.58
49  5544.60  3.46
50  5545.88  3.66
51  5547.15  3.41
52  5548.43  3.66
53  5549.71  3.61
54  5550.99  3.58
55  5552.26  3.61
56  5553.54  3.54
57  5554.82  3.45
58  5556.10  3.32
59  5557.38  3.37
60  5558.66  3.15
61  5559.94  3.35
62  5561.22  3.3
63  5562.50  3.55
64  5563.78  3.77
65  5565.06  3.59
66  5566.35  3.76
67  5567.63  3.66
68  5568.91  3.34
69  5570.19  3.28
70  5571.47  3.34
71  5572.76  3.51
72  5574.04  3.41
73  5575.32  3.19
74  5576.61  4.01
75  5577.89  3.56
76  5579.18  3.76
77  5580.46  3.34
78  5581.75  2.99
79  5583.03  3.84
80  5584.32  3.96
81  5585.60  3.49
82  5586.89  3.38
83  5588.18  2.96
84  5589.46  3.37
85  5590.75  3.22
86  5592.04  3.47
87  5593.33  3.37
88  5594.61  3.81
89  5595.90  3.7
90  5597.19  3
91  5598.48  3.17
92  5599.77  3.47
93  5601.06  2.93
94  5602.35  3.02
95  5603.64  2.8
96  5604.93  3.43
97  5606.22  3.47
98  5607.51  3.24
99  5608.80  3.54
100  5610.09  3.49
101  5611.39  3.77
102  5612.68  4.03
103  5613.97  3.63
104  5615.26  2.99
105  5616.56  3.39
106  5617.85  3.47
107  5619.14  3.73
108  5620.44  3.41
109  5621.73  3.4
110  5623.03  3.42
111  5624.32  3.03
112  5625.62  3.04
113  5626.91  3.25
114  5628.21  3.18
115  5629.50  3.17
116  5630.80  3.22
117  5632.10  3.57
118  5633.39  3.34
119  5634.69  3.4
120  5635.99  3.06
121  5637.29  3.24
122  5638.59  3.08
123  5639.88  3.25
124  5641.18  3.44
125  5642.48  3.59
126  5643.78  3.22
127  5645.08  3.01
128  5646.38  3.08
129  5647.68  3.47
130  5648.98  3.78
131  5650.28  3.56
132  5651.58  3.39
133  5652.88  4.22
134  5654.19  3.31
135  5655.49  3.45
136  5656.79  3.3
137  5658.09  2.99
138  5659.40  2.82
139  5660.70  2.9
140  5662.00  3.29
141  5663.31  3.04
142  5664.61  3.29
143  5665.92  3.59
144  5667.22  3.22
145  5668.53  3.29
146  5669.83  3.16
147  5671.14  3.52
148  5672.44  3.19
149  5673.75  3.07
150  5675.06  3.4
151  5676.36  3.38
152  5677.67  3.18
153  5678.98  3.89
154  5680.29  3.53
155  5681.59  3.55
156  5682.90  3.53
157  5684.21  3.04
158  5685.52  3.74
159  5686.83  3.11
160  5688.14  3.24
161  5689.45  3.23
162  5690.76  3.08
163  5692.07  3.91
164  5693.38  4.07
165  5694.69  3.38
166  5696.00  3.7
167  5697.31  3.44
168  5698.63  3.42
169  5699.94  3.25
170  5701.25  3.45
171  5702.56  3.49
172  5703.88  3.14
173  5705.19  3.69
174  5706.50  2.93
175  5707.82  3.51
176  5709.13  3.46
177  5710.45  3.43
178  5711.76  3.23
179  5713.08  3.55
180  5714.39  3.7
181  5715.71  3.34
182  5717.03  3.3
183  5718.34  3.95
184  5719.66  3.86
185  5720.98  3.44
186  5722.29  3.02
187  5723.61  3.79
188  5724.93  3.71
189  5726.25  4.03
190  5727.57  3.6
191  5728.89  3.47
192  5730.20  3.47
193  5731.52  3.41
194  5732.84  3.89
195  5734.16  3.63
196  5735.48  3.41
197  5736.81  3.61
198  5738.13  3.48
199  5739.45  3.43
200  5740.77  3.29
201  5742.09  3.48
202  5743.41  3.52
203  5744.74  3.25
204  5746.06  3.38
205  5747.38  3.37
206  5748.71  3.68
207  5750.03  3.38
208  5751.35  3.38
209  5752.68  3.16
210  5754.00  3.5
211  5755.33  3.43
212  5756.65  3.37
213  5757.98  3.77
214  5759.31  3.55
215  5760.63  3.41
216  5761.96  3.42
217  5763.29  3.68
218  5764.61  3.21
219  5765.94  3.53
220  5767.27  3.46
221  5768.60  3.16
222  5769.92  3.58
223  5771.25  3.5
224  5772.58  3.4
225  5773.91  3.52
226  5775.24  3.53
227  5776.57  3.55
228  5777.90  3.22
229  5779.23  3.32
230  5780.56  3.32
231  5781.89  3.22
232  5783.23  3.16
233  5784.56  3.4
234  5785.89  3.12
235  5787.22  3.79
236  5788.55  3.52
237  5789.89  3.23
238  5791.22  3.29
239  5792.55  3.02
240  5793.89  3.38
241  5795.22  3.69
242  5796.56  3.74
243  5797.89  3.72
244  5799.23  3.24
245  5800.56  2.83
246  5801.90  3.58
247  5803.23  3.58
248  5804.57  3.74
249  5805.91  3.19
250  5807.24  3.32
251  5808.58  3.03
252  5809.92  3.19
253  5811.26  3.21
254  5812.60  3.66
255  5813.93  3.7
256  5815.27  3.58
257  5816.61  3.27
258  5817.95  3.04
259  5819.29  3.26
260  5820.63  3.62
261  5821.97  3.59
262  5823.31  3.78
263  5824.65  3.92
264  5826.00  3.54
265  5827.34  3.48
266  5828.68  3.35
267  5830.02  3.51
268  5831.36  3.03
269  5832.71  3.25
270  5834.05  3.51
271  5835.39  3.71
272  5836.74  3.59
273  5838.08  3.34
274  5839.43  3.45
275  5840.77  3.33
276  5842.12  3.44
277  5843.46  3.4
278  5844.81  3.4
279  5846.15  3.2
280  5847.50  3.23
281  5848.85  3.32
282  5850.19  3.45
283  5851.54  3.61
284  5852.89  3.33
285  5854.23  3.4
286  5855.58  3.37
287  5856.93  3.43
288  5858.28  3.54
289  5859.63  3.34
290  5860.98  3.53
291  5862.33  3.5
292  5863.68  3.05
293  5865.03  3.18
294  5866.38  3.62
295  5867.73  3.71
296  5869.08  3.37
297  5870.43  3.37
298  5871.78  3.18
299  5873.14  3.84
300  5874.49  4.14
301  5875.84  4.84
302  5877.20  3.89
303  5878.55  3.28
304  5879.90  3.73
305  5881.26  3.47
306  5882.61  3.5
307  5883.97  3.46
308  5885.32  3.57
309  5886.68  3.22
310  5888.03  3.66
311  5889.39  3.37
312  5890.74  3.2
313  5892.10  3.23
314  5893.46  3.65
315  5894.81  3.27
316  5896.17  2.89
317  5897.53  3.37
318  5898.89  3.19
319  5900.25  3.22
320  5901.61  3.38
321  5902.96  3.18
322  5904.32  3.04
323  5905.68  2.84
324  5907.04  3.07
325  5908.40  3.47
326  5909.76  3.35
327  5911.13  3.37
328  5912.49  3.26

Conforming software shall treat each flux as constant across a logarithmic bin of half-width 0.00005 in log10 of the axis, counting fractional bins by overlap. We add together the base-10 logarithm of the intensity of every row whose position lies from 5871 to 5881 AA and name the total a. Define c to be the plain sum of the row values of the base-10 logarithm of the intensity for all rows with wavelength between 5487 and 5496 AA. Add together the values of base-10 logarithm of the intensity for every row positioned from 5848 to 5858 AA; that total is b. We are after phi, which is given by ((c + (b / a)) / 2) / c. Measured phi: 0.621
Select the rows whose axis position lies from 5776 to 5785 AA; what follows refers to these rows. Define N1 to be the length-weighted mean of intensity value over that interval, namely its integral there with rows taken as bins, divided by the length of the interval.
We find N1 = 3.31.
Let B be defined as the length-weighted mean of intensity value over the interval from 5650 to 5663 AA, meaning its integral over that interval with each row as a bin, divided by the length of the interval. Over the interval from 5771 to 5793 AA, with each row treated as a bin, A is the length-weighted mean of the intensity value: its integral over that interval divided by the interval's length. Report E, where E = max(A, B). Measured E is 3.36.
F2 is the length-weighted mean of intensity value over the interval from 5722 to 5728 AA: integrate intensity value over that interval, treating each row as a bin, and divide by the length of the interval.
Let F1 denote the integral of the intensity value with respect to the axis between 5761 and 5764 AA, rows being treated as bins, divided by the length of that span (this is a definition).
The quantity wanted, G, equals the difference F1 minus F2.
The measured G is -0.13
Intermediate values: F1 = 3.53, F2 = 3.7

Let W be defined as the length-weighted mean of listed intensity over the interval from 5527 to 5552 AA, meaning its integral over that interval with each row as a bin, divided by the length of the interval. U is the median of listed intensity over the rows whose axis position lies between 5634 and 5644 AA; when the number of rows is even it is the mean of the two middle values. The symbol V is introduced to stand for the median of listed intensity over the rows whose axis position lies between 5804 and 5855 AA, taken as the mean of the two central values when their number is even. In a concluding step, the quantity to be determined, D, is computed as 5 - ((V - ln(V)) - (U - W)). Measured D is 2.6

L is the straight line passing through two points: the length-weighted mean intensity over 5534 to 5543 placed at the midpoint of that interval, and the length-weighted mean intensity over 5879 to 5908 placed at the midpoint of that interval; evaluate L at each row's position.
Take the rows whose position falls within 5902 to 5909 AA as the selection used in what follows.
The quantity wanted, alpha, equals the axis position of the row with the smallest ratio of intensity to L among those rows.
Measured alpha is 5905.68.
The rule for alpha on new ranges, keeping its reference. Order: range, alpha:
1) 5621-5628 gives 5624.32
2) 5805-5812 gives 5808.58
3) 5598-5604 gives 5603.64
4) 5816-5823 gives 5817.95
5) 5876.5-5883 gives 5878.55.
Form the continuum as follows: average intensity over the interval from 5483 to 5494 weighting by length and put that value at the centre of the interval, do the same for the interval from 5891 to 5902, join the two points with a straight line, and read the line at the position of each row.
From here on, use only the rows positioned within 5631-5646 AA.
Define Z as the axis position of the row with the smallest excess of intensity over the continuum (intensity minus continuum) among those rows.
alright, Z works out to 5645.08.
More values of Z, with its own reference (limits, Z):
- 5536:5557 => 5539.49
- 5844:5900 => 5896.17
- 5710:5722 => 5711.76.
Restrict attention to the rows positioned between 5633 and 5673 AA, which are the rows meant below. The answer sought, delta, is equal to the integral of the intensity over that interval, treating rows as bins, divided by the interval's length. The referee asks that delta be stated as 3.31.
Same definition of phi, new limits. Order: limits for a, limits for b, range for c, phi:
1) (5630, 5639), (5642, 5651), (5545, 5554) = 0.632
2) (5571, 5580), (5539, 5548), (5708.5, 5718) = 0.631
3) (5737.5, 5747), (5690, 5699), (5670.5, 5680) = 0.640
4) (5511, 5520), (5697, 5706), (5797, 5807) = 0.627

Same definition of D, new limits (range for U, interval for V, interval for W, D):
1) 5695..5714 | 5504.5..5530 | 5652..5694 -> 2.8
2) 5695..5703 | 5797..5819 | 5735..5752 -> 2.9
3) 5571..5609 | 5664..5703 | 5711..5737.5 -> 2.7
